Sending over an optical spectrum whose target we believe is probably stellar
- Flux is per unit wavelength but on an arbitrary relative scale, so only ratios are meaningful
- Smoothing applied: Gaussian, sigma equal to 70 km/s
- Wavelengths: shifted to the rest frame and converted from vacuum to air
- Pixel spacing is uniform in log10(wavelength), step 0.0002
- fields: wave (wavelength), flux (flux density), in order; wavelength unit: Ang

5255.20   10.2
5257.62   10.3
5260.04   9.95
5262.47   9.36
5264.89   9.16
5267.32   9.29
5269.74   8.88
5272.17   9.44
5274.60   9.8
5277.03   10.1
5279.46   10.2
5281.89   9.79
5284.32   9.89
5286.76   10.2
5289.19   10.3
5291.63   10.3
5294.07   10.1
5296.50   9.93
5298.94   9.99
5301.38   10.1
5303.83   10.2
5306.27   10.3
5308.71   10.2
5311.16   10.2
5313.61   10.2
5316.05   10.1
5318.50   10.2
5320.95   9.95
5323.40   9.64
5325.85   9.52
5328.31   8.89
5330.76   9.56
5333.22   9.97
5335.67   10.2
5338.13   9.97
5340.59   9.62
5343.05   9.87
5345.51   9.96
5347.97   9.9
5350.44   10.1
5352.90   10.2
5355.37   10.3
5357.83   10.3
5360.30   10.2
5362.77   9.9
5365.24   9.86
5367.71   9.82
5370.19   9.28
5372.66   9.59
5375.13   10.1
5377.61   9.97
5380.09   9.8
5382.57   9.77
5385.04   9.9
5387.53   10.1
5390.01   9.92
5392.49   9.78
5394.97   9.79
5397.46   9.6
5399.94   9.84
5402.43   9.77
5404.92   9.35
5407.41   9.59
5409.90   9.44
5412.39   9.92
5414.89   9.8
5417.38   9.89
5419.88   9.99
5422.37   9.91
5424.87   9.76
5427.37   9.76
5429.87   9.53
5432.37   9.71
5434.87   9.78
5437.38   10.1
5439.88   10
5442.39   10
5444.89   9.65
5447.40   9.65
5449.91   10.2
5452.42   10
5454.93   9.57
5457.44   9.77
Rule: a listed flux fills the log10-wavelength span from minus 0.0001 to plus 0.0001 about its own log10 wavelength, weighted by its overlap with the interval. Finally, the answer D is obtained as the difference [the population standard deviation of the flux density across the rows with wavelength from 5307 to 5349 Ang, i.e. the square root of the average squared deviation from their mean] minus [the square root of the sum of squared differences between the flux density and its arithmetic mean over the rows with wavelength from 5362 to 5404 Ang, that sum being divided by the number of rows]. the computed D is 0.15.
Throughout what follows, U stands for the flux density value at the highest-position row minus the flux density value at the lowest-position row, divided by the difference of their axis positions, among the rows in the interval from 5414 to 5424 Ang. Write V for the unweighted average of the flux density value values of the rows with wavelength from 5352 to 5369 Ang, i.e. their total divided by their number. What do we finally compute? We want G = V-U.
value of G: 10.1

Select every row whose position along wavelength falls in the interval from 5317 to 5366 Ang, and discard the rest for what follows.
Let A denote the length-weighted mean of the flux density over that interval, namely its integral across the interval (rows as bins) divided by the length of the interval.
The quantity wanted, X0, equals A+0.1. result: 10.0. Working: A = 9.9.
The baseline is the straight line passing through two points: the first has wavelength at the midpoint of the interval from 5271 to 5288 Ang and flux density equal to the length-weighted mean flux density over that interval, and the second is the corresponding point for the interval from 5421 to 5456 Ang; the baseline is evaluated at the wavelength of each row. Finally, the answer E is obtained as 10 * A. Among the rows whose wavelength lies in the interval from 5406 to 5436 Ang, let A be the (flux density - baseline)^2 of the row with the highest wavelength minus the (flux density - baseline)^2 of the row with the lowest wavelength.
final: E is -0.6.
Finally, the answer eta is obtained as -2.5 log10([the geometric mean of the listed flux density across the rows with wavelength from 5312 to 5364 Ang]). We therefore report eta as -2.492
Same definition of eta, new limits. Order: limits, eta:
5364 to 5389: -2.480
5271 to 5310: -2.505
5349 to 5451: -2.483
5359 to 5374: -2.475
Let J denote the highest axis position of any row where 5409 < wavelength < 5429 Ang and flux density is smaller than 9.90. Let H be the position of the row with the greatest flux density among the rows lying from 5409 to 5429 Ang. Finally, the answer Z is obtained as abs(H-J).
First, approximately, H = 5419.88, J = 5427.37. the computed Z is 7.5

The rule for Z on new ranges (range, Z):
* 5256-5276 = 17.0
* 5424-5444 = 2.5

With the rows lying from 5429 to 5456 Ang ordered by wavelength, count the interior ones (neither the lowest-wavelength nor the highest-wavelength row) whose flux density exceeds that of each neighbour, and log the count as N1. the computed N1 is 2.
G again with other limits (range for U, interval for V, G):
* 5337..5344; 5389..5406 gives 9.7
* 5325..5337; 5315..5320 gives 10.1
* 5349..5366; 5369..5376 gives 9.7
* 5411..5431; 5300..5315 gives 10.2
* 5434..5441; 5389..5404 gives 9.7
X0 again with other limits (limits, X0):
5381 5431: 9.9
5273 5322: 10.2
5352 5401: 10.0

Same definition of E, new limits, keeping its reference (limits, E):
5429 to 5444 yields -0.7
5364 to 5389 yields 0.6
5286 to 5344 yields -0.8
